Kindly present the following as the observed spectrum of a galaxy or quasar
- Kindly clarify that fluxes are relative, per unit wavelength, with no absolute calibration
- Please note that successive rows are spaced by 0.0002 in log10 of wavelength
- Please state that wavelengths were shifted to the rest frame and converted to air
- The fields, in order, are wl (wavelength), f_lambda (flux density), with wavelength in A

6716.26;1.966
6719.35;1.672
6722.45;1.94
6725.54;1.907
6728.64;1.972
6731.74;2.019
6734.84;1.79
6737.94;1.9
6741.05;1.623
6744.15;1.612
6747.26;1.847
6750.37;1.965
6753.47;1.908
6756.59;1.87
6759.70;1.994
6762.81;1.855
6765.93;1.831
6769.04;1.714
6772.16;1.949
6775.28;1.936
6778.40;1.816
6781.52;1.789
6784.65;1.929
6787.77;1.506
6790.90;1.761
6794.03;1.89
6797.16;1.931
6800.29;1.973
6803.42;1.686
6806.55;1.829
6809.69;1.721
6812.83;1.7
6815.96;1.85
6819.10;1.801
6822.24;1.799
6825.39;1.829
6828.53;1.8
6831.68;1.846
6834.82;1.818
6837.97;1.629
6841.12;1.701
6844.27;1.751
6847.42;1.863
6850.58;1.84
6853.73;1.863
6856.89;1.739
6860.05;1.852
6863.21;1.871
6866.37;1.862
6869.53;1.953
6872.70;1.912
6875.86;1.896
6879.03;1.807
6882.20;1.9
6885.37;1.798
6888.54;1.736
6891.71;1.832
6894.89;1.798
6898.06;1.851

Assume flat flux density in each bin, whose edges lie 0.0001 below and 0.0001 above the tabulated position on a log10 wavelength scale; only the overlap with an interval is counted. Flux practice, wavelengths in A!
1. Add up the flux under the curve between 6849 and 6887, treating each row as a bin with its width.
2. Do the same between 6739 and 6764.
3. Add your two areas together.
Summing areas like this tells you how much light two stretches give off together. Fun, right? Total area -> 116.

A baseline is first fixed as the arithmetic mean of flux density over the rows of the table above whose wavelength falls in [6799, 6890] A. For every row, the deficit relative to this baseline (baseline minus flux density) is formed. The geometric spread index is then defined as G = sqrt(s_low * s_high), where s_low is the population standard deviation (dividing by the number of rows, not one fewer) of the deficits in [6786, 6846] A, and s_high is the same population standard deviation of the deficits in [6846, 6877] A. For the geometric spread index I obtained 0.075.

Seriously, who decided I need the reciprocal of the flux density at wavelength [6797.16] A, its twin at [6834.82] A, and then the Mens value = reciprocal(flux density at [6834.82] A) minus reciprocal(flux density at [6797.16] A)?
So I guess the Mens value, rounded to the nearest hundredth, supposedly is 0.03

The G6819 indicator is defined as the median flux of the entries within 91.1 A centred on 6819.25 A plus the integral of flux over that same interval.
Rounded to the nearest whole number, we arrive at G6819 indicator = 166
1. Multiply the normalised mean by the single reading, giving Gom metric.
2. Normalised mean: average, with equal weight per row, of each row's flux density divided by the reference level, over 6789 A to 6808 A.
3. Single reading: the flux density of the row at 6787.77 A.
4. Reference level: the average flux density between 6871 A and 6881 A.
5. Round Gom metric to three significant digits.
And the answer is 1.48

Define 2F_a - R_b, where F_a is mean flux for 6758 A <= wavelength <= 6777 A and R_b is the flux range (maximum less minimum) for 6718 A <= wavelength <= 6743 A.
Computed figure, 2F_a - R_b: 3.36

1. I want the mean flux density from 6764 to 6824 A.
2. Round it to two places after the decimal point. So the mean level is 1.81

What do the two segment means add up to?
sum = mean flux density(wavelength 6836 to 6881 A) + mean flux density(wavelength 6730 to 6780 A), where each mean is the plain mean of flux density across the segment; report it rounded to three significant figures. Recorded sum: 3.68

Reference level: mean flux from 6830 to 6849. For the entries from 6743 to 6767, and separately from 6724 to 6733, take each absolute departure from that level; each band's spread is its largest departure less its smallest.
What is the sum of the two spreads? 0.275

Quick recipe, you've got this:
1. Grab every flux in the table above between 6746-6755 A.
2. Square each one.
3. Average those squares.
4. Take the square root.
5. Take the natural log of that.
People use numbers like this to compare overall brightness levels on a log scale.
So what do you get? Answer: 0.646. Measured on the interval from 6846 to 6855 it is 0.618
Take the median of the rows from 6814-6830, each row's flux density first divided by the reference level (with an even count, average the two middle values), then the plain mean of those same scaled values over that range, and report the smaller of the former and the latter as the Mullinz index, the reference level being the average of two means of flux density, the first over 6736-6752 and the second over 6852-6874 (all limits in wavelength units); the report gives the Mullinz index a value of 0.99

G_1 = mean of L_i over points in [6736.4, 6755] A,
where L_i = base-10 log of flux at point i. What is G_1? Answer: 0.256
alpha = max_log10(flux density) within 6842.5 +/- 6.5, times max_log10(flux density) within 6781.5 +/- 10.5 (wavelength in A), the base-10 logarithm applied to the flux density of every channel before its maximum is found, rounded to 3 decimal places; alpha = 0.078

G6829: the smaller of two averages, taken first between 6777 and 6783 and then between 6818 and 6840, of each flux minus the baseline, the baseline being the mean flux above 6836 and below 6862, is 0.01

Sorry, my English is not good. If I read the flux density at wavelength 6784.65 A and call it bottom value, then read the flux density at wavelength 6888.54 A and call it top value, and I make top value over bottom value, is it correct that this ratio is 0.90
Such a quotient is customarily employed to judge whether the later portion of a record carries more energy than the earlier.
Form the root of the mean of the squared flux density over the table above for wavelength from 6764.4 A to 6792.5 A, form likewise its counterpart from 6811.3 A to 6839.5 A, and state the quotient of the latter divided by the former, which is 0.99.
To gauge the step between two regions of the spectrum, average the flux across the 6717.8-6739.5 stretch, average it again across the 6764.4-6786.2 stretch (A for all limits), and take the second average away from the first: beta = 0.034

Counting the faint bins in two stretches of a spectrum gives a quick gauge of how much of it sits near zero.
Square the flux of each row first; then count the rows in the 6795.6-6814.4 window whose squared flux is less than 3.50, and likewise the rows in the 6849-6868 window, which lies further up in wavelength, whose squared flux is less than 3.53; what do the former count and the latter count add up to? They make 10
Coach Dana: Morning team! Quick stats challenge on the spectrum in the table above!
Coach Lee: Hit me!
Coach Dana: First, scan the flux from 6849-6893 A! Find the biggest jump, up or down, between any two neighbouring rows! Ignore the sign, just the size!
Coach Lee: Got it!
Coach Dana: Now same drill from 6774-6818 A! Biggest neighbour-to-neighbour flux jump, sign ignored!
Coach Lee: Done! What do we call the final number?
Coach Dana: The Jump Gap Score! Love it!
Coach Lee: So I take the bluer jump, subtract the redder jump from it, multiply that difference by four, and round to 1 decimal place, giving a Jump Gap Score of 1.2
